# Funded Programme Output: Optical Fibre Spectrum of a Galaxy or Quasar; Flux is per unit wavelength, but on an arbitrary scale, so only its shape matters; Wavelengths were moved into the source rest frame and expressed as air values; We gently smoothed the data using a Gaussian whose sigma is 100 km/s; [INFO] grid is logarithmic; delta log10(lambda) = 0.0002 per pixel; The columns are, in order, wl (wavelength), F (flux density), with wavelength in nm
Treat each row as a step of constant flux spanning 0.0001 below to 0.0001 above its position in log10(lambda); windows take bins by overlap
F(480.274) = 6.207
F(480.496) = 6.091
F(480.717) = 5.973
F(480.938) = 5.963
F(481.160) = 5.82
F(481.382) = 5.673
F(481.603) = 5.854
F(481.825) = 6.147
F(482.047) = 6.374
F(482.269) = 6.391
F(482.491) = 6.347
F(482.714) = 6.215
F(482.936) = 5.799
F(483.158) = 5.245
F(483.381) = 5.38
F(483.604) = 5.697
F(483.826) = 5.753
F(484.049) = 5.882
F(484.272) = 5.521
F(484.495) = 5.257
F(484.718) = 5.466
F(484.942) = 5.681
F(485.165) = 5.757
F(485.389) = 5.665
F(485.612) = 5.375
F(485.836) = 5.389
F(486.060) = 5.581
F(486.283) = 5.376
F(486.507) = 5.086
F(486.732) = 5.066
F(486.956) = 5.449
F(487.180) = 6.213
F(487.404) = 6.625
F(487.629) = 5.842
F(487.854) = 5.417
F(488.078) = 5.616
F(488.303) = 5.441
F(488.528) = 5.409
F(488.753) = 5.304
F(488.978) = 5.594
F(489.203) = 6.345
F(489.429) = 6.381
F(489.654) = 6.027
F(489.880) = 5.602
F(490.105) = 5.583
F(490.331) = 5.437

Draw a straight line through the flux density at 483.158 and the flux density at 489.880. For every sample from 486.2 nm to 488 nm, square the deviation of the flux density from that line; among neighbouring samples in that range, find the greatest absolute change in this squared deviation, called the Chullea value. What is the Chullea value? 1.2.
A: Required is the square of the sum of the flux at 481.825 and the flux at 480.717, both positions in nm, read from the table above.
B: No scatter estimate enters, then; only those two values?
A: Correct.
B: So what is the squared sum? 147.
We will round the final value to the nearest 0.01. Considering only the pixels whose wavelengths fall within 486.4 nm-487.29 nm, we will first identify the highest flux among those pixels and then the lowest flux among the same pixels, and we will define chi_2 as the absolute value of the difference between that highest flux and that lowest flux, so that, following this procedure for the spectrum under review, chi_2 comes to 1.15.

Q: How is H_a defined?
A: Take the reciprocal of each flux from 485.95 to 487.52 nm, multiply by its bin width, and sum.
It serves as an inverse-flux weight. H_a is 0.281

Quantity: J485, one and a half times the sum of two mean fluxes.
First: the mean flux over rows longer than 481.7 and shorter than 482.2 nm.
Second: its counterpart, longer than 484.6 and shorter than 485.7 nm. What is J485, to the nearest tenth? 17.8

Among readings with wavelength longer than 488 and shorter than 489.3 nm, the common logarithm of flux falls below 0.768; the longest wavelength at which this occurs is 488.978 nm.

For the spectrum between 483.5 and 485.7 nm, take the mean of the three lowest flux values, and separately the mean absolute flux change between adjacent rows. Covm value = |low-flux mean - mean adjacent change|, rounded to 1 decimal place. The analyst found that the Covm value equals 5.2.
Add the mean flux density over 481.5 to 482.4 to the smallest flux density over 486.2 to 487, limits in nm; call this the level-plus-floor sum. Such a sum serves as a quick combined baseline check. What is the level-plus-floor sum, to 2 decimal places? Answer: 11.26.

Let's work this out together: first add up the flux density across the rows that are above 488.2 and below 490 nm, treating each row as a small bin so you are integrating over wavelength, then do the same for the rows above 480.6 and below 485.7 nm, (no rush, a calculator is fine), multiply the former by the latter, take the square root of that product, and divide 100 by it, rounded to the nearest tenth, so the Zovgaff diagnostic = 5.7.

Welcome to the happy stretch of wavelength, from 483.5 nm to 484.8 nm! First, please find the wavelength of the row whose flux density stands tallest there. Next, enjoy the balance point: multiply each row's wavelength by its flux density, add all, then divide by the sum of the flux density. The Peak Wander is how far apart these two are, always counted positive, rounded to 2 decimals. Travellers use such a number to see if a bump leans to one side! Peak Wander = 0.10 nm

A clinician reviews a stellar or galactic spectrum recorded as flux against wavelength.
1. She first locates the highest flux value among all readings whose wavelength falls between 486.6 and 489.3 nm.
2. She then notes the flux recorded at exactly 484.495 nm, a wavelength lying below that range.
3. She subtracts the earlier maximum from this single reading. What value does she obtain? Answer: -1.4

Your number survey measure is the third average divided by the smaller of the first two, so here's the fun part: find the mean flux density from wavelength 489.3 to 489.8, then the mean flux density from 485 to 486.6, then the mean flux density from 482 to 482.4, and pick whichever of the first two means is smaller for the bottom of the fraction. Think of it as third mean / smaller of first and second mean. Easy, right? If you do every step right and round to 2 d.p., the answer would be 1.17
